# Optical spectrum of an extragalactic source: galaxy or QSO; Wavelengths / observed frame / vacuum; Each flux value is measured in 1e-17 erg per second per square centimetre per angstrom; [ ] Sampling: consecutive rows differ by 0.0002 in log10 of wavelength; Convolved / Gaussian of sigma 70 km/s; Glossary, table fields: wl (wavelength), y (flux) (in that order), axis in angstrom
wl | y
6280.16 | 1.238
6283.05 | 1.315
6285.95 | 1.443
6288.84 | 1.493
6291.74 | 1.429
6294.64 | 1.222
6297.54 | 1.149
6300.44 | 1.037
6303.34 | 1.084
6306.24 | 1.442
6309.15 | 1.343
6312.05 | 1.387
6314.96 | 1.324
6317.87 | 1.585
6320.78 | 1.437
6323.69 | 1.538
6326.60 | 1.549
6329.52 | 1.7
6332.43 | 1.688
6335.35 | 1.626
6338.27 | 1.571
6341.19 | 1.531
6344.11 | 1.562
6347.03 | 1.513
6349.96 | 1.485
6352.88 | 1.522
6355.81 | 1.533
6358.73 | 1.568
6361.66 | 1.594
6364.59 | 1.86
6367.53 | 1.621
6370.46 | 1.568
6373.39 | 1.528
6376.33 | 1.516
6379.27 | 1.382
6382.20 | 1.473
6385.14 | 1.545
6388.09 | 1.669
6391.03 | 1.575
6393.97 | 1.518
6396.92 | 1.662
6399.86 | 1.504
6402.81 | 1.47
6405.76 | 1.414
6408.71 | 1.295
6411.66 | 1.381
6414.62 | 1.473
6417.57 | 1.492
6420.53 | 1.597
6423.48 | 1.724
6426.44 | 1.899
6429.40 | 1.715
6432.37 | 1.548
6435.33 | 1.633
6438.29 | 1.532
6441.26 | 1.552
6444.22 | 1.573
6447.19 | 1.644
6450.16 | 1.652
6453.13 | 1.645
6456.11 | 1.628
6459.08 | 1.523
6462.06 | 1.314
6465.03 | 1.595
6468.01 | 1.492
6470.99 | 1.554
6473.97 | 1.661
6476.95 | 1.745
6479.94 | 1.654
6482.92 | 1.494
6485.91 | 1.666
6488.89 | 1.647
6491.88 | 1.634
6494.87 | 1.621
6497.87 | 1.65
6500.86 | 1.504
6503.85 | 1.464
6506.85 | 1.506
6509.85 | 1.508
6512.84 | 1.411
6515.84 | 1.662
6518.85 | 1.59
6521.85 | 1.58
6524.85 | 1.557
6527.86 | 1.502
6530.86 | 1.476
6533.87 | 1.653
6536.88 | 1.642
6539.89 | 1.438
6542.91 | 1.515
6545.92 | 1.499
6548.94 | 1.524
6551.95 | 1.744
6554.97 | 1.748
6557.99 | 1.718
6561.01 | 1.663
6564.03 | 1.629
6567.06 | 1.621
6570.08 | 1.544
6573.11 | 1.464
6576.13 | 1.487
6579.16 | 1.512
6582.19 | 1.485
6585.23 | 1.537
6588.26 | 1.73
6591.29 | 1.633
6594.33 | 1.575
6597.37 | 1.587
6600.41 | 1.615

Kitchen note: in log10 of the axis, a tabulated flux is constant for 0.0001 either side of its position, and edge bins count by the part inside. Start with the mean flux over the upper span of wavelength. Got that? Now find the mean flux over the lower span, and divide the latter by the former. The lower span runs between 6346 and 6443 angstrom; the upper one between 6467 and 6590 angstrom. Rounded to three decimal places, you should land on 0.986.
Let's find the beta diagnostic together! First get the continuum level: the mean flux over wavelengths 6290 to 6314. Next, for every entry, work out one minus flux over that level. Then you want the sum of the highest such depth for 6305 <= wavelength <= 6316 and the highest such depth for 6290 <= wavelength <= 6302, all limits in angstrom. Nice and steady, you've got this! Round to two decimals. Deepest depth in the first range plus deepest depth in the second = 0.13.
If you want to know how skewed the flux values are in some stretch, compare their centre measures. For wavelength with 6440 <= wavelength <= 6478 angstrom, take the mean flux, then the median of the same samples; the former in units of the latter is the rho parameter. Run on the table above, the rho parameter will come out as 0.99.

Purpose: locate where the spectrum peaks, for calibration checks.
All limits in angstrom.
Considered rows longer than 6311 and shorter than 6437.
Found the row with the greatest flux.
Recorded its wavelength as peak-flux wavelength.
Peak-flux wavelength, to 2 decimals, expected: 6426.44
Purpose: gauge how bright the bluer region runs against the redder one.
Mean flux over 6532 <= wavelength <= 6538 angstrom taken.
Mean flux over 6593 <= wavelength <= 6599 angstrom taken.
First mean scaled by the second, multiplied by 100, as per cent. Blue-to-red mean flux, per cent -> 104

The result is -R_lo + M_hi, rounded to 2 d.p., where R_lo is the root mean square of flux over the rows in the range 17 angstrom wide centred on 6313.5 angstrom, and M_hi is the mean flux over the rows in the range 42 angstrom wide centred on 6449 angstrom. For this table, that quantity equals 0.15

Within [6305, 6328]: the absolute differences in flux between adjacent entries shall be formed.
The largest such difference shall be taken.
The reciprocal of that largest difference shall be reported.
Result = 3.8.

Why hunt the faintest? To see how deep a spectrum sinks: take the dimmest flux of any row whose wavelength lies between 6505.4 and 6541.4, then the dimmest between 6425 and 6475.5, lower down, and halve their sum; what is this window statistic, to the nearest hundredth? 1.36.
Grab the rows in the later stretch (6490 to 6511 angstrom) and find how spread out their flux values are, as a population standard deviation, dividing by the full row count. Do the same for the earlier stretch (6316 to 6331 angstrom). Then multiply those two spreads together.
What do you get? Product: 0.006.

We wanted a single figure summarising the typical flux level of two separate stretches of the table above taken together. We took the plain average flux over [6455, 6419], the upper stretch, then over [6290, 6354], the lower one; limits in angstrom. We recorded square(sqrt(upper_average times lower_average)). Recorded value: 2.37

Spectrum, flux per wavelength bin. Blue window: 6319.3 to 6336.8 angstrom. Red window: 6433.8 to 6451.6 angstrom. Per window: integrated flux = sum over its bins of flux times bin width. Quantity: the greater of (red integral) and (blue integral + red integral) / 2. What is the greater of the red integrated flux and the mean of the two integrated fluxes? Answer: 28.4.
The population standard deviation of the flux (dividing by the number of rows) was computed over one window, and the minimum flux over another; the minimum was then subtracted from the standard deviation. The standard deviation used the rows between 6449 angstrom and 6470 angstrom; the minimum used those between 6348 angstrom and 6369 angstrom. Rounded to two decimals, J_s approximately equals -1.37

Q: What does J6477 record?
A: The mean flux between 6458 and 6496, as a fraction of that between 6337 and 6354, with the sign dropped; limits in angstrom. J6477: 1.04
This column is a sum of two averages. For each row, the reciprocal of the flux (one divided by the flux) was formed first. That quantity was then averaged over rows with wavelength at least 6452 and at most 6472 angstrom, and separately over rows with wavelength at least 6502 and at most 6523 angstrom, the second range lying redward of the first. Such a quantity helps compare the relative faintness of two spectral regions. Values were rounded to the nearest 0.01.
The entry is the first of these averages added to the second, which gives 1.31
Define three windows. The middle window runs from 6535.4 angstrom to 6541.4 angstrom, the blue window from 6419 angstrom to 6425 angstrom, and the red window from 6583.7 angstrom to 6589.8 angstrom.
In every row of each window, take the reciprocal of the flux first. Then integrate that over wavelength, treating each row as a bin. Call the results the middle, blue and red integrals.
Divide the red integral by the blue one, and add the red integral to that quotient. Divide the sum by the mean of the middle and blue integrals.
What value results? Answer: 1.27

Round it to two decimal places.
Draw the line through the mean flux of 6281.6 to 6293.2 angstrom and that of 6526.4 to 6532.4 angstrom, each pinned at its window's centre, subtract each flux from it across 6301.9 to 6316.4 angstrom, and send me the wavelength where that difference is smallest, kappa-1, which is 6306.24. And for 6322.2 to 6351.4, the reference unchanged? 6329.52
